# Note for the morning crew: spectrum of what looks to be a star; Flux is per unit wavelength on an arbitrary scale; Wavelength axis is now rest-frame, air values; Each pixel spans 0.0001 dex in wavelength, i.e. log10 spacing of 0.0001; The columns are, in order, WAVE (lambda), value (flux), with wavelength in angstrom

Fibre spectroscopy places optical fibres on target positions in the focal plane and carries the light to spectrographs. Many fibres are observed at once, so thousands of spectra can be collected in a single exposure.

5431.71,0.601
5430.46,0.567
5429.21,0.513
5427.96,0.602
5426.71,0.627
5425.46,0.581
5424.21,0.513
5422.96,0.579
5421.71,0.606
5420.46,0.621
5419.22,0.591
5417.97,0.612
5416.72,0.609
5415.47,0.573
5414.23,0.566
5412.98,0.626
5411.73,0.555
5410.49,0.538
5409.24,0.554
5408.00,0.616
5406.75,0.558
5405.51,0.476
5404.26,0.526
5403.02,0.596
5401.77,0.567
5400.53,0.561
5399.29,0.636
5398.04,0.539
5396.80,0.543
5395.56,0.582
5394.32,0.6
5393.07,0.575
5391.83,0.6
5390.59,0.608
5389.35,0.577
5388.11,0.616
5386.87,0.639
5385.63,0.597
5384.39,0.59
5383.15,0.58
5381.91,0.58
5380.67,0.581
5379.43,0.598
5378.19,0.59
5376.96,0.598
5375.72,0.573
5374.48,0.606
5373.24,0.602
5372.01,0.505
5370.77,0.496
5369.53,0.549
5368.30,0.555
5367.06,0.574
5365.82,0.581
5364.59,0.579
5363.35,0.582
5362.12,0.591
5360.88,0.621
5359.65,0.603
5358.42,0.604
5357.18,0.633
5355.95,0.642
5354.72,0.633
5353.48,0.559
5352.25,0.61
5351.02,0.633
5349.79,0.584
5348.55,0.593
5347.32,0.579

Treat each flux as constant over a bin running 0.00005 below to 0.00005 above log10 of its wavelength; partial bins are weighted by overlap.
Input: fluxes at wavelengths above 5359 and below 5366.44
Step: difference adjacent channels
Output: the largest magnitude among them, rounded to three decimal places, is 0.030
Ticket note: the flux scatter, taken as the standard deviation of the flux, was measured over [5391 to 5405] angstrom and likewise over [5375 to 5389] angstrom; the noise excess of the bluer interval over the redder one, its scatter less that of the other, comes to -0.013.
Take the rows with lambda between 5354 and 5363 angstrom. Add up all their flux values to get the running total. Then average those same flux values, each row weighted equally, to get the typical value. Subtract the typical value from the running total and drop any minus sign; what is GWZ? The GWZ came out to 3.71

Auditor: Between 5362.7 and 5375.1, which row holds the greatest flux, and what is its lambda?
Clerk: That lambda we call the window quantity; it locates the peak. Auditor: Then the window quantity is 5374.48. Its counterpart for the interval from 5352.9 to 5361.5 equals 5355.95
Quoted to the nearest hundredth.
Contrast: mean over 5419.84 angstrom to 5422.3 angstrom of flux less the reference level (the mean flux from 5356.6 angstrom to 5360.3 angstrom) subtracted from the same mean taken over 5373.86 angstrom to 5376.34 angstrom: -0.02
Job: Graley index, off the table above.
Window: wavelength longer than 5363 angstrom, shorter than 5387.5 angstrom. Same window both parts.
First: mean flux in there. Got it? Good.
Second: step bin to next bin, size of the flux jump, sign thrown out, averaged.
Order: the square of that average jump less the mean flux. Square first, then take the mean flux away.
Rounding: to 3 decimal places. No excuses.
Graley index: -0.577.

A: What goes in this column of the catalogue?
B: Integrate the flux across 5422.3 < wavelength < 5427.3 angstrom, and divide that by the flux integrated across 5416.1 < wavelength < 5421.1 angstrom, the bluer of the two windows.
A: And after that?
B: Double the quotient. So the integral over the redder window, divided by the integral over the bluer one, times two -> 1.89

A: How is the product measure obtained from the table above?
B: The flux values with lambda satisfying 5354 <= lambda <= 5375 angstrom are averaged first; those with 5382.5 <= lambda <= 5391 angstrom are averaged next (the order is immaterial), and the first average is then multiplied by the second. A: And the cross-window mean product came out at 0.352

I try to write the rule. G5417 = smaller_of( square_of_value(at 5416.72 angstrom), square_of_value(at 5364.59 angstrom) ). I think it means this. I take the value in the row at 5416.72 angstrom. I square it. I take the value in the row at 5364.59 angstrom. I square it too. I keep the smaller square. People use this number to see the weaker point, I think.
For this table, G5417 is 0.335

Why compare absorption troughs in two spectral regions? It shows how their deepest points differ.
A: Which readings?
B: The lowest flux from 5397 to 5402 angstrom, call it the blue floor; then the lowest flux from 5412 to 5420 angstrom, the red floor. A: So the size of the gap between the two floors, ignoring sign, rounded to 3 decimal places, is 0.027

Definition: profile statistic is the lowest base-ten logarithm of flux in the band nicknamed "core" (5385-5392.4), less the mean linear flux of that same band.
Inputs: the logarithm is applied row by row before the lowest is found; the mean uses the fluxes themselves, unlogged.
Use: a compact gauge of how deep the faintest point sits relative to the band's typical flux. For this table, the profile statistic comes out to -0.845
